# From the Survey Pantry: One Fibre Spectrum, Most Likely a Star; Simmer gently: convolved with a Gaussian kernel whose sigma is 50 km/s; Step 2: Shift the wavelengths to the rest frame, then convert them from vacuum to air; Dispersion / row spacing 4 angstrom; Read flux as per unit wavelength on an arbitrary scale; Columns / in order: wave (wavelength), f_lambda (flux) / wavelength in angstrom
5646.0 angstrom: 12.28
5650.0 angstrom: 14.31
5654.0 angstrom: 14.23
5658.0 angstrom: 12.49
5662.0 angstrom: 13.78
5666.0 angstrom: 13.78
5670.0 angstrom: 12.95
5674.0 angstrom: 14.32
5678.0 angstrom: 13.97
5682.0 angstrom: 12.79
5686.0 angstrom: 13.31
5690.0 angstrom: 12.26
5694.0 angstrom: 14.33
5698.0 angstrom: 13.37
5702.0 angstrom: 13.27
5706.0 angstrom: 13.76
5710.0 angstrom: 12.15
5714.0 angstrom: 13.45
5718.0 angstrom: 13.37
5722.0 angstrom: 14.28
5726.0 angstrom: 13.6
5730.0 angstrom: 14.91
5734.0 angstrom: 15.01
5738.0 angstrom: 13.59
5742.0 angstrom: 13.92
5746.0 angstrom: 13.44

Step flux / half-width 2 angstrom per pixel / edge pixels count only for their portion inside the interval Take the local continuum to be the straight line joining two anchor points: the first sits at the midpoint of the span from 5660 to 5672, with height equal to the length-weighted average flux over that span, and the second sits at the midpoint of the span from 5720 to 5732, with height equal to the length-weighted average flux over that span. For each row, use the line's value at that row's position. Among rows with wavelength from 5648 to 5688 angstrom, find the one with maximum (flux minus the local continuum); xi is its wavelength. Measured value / 5650.0 angstrom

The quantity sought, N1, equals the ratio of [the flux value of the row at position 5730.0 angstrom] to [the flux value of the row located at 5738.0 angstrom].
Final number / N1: 1.10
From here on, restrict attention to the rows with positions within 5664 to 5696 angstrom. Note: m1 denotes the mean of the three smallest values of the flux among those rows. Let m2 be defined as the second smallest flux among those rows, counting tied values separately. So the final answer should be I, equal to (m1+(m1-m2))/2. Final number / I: 6.27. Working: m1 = 12.7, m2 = 12.79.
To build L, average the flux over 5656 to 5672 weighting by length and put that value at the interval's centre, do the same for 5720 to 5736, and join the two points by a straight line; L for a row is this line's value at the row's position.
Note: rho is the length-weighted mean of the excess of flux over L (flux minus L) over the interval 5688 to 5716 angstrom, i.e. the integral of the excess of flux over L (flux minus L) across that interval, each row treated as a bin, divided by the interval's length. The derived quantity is -0.74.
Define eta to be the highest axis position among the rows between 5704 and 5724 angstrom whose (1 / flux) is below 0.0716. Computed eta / 5722.0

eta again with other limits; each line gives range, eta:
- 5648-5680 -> 5678.0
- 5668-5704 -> 5694.0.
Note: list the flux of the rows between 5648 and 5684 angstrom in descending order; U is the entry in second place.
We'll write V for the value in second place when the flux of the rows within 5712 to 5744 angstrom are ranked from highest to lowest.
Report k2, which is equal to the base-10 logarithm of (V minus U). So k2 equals -0.22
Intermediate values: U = 14.31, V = 14.91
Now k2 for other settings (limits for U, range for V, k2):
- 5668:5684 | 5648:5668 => -0.59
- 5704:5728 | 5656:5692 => -0.68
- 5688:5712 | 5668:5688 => -0.68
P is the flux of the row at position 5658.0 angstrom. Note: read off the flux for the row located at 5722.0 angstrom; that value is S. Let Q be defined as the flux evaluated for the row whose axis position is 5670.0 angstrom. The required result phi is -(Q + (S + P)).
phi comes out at -39.7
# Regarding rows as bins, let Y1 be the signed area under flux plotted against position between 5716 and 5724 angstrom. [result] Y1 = 111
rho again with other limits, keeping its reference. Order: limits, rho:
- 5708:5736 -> -0.51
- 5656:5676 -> 0.18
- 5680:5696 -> -0.53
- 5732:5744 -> -0.46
